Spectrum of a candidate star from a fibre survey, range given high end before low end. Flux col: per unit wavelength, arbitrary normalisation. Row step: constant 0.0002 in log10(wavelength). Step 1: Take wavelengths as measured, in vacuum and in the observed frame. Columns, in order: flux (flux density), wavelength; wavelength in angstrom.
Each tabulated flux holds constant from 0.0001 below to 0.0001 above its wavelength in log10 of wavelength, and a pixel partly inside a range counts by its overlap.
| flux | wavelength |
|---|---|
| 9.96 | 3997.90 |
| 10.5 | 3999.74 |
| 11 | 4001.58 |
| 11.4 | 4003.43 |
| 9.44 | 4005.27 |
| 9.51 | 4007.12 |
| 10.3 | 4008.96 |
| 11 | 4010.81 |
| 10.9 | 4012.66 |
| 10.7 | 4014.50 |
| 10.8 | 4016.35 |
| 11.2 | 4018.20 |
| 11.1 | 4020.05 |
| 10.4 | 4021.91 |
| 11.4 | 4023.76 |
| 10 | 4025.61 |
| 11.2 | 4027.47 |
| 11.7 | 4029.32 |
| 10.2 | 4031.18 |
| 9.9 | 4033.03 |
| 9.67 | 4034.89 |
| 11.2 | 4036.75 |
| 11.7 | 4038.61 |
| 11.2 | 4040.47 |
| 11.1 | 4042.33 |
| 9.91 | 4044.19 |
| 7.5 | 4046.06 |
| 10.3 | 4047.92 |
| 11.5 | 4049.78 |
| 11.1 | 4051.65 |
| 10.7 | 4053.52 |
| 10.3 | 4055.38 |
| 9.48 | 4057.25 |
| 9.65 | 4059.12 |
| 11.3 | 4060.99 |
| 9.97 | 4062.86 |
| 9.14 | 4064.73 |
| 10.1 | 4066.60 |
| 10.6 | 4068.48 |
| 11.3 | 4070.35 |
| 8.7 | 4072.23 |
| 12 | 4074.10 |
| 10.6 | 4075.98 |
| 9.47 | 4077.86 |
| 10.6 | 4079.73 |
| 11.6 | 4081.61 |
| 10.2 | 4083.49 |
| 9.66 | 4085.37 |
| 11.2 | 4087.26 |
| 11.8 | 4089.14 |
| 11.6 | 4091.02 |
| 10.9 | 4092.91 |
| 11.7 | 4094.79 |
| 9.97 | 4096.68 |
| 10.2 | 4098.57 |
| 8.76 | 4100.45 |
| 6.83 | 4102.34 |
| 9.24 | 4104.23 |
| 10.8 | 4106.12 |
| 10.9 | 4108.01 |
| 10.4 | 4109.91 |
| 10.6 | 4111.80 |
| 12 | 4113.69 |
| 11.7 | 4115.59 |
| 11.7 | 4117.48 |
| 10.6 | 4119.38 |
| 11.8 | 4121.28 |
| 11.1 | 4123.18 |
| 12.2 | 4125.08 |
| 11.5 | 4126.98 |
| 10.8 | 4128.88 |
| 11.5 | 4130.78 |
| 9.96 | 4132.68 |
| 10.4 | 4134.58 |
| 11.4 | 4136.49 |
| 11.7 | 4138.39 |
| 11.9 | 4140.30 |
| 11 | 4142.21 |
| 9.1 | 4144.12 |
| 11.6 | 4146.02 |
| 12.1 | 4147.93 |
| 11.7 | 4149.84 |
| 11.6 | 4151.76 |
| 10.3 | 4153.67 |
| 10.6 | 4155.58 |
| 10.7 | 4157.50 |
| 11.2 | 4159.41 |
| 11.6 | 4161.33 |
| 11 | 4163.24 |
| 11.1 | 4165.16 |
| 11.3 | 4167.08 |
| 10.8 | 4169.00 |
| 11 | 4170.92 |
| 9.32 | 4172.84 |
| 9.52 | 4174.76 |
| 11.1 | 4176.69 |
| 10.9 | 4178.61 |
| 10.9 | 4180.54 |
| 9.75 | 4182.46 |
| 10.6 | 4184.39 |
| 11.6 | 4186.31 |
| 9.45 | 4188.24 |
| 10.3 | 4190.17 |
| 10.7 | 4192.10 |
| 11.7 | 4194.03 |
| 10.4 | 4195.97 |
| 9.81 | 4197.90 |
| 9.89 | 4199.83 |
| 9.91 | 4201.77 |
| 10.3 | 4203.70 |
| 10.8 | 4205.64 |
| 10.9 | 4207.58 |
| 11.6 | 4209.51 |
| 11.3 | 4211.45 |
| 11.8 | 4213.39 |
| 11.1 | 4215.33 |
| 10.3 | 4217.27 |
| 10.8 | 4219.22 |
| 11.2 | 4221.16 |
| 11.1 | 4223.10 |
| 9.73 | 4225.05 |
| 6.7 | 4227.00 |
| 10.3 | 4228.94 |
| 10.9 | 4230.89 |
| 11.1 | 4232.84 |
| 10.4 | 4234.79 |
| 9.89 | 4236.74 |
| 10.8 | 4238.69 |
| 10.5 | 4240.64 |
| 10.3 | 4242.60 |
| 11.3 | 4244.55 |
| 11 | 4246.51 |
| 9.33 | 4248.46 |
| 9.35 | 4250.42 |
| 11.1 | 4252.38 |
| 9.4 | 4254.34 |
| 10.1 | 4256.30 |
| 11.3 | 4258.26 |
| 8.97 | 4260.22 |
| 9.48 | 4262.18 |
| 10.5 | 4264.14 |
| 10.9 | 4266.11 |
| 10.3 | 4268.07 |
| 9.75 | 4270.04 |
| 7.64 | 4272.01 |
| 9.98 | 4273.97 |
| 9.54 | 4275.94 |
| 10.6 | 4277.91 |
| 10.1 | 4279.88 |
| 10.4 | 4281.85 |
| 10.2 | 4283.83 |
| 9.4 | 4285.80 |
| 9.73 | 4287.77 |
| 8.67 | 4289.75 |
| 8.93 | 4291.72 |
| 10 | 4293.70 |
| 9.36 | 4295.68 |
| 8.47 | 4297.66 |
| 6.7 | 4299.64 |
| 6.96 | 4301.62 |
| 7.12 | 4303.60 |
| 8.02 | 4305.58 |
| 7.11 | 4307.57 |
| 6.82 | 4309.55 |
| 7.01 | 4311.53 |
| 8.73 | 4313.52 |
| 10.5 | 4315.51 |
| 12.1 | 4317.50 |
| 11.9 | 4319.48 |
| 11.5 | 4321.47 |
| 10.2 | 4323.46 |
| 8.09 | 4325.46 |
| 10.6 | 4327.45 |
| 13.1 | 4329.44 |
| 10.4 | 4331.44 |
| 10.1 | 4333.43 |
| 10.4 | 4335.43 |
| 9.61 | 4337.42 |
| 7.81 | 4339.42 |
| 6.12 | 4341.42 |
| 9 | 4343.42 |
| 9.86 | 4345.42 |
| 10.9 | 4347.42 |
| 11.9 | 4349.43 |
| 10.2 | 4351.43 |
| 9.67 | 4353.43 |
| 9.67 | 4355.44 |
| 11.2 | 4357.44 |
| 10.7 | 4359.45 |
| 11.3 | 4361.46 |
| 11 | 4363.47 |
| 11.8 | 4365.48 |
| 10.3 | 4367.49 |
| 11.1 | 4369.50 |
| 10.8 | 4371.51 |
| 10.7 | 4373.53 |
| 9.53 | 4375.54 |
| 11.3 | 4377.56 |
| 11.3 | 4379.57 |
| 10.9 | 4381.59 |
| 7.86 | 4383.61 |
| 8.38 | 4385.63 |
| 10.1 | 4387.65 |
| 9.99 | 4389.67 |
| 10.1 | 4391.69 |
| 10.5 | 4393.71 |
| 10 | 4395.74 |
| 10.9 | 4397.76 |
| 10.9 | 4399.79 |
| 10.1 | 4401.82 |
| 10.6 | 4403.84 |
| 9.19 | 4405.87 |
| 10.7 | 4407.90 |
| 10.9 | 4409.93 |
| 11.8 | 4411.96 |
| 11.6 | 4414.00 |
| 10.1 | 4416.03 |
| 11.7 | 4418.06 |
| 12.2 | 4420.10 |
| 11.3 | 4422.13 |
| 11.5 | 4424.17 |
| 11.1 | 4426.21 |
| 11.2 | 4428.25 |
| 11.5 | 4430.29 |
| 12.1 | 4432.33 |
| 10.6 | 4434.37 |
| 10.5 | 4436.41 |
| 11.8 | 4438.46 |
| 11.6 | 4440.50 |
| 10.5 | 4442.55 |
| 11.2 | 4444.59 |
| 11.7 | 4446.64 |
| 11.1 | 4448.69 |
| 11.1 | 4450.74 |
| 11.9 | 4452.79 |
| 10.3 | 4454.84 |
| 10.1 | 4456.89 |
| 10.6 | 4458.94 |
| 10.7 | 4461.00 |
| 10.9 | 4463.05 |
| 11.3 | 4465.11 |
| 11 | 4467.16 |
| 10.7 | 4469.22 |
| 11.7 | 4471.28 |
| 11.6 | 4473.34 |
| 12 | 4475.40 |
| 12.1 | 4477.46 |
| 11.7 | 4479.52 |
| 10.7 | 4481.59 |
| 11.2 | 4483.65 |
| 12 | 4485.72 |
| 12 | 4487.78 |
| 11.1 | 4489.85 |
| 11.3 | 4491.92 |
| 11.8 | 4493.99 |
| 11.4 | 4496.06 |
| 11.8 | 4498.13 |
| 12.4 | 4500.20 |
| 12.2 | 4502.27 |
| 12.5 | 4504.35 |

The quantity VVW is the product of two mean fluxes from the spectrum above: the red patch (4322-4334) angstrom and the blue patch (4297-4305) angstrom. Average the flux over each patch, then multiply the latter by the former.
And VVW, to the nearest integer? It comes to 76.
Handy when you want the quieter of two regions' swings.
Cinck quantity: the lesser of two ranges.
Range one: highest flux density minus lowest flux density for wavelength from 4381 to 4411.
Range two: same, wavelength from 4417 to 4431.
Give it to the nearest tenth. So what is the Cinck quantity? 1.1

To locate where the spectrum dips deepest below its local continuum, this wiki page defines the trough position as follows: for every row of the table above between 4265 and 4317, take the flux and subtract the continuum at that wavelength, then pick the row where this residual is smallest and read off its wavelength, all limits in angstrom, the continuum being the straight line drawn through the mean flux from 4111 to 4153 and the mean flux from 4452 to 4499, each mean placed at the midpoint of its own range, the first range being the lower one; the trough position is 4299.64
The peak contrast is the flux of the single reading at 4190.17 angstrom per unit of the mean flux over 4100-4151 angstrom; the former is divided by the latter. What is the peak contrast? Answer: 0.95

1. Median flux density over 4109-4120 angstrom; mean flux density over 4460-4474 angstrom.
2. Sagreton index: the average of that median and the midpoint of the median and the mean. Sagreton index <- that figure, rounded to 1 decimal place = 11.1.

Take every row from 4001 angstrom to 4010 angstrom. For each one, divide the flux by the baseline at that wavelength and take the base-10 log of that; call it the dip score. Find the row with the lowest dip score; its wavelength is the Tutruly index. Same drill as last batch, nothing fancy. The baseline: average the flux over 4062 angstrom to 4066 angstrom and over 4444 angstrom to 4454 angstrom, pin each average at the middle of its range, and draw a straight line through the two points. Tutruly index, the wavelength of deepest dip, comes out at 4005.27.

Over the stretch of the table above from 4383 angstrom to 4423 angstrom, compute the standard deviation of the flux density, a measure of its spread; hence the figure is 1.1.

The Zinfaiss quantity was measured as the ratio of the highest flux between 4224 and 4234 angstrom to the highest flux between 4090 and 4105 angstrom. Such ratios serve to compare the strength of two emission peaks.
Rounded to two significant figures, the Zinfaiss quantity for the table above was 0.95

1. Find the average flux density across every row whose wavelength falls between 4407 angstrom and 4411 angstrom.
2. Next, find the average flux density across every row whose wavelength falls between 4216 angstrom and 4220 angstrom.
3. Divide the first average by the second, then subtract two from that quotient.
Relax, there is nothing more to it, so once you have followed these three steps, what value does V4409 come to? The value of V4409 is -0.98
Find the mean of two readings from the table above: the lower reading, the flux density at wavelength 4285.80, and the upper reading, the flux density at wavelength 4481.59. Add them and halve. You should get 10.05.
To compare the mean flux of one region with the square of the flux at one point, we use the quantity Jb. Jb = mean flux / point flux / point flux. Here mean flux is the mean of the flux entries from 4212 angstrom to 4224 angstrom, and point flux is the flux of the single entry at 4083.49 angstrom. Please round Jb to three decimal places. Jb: 0.106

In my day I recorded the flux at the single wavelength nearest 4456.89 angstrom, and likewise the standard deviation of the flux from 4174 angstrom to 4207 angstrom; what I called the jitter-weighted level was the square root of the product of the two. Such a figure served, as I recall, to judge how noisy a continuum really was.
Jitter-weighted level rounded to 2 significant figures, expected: 2.6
